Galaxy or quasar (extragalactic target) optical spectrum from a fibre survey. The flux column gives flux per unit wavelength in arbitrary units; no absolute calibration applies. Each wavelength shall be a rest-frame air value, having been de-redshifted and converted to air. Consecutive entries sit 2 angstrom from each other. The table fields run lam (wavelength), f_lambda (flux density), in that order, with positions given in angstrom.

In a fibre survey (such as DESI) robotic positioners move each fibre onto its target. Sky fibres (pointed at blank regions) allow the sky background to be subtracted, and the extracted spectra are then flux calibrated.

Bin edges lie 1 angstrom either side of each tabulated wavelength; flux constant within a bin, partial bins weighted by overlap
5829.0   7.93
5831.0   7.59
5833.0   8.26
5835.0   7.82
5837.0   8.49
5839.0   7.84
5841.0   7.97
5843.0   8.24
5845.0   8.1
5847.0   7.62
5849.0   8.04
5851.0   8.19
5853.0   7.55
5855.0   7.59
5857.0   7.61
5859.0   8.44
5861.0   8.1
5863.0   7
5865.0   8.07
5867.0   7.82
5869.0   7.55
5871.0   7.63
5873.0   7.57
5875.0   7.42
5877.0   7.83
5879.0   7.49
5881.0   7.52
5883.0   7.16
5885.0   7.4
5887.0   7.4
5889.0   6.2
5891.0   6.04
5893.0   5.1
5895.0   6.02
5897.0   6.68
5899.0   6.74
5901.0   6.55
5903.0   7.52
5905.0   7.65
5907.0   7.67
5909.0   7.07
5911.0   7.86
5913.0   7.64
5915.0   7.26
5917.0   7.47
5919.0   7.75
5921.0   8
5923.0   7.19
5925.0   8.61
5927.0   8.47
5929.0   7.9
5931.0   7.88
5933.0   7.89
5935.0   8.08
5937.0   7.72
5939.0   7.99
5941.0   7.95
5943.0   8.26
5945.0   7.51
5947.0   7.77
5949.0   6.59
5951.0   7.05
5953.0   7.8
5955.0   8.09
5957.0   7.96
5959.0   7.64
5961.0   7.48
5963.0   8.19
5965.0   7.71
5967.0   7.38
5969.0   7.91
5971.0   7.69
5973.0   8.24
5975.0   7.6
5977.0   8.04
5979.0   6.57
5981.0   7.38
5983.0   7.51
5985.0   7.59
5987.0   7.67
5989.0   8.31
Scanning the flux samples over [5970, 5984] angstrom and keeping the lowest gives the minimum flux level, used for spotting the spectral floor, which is 6.57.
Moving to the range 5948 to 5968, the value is 6.59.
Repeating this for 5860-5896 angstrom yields 5.1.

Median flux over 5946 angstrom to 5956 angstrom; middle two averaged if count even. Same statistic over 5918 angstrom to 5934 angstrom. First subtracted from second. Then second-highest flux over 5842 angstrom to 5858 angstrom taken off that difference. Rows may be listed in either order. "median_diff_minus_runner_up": -8.1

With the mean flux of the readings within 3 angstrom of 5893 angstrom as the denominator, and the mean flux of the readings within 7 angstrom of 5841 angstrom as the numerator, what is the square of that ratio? 1.96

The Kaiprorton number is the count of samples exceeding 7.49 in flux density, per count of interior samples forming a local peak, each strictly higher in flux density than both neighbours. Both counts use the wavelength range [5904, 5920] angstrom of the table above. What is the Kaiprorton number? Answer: 2.5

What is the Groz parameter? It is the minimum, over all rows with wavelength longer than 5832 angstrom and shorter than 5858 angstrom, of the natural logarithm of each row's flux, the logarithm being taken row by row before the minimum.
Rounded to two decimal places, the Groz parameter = 2.02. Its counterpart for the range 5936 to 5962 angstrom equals 1.89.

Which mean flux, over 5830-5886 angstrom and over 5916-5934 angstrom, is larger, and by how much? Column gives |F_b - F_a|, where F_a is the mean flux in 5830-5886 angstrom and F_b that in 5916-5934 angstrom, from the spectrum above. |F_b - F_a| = 0.12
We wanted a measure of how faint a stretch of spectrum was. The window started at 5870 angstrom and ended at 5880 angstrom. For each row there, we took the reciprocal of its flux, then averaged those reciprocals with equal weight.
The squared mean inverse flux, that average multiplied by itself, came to 0.0174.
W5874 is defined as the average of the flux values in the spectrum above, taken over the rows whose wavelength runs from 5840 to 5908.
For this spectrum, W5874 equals 7.40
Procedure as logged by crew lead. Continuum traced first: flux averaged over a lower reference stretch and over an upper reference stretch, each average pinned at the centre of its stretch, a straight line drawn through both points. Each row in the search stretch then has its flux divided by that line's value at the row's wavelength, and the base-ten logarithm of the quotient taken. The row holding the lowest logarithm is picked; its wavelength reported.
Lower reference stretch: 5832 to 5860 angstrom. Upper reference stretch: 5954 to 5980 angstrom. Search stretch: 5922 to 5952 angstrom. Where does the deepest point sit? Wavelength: 5949.0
